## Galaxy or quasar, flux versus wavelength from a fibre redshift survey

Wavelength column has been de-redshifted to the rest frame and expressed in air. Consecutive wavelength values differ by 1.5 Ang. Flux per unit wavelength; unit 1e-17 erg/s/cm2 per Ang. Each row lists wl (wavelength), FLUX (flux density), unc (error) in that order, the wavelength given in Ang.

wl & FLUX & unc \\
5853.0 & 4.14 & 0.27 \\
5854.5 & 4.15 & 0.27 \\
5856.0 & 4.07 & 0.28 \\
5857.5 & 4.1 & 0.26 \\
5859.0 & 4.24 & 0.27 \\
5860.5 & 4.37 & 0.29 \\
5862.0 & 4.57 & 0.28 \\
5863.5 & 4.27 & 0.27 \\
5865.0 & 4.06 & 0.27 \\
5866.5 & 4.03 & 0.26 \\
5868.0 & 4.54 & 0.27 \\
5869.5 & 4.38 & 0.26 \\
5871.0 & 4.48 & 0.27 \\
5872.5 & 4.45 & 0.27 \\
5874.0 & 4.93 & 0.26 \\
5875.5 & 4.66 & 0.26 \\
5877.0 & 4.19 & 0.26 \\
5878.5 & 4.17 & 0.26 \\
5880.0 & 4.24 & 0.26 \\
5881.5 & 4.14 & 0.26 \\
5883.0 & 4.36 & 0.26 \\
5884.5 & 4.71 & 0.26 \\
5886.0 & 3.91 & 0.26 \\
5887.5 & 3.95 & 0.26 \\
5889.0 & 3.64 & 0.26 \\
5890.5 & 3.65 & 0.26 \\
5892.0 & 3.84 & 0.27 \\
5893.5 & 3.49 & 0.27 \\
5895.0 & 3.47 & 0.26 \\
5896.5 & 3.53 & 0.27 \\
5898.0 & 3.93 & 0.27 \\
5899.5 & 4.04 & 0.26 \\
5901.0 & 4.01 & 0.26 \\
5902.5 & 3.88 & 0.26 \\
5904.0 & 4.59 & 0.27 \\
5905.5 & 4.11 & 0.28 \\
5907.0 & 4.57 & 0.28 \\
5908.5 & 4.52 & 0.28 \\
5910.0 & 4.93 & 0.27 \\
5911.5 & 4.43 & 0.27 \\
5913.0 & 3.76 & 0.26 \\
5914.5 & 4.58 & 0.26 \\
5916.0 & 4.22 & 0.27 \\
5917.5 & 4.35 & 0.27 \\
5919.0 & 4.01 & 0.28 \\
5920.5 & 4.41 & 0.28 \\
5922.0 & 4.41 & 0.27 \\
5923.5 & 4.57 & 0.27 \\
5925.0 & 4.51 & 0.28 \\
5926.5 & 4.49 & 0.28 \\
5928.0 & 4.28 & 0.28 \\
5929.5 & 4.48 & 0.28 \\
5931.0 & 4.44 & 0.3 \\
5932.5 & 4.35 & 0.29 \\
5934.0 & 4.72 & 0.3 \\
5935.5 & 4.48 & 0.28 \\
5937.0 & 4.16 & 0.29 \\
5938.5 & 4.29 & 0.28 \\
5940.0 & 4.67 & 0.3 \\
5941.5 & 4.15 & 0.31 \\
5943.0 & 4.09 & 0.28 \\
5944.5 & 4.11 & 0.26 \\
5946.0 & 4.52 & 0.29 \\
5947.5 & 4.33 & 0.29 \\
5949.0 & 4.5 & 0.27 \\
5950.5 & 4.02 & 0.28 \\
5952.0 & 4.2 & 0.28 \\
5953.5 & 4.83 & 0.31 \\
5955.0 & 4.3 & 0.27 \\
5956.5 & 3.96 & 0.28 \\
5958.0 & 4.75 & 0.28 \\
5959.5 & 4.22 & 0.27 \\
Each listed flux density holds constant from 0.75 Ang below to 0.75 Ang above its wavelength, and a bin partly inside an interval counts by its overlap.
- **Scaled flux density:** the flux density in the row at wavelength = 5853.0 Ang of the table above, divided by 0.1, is 41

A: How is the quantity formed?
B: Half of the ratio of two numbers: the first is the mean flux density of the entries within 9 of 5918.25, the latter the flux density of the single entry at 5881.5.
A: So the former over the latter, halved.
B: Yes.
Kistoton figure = 0.53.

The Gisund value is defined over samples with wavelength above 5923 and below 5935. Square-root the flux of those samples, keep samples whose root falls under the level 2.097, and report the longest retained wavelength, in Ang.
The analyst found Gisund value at 5932.5 Ang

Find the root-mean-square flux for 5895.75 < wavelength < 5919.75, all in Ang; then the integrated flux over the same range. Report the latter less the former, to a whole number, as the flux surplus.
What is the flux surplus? 97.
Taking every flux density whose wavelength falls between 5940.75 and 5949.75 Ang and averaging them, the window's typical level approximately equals 4.28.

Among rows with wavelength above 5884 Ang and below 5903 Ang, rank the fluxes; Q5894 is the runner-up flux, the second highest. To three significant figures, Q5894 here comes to 4.04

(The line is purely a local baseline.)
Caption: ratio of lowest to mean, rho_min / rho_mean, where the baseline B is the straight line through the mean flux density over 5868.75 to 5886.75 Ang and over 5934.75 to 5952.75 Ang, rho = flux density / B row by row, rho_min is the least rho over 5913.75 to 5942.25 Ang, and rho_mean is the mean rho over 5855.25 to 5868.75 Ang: 0.96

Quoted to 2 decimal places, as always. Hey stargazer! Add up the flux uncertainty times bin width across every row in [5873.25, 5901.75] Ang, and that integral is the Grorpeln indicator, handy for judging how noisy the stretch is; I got 7.47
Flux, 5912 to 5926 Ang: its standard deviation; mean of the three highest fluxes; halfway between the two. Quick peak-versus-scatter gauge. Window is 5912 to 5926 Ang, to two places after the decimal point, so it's 2.41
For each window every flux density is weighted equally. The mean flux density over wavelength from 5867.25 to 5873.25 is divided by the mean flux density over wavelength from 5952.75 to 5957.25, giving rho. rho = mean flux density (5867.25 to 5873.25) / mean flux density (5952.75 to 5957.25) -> 1.02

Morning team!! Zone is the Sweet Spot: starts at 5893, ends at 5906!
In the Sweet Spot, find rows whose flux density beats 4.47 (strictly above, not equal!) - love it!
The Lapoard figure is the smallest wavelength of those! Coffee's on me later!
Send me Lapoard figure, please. 5904.0 Ang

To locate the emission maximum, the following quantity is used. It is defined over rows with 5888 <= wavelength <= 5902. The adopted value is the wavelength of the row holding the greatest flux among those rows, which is 5899.5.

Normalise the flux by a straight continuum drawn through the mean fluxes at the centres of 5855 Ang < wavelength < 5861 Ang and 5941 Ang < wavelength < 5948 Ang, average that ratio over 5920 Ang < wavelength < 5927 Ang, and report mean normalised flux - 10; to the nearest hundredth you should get -8.94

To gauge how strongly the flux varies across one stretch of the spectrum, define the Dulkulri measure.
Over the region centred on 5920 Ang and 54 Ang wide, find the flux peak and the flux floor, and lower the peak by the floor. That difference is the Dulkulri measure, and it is 1.46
